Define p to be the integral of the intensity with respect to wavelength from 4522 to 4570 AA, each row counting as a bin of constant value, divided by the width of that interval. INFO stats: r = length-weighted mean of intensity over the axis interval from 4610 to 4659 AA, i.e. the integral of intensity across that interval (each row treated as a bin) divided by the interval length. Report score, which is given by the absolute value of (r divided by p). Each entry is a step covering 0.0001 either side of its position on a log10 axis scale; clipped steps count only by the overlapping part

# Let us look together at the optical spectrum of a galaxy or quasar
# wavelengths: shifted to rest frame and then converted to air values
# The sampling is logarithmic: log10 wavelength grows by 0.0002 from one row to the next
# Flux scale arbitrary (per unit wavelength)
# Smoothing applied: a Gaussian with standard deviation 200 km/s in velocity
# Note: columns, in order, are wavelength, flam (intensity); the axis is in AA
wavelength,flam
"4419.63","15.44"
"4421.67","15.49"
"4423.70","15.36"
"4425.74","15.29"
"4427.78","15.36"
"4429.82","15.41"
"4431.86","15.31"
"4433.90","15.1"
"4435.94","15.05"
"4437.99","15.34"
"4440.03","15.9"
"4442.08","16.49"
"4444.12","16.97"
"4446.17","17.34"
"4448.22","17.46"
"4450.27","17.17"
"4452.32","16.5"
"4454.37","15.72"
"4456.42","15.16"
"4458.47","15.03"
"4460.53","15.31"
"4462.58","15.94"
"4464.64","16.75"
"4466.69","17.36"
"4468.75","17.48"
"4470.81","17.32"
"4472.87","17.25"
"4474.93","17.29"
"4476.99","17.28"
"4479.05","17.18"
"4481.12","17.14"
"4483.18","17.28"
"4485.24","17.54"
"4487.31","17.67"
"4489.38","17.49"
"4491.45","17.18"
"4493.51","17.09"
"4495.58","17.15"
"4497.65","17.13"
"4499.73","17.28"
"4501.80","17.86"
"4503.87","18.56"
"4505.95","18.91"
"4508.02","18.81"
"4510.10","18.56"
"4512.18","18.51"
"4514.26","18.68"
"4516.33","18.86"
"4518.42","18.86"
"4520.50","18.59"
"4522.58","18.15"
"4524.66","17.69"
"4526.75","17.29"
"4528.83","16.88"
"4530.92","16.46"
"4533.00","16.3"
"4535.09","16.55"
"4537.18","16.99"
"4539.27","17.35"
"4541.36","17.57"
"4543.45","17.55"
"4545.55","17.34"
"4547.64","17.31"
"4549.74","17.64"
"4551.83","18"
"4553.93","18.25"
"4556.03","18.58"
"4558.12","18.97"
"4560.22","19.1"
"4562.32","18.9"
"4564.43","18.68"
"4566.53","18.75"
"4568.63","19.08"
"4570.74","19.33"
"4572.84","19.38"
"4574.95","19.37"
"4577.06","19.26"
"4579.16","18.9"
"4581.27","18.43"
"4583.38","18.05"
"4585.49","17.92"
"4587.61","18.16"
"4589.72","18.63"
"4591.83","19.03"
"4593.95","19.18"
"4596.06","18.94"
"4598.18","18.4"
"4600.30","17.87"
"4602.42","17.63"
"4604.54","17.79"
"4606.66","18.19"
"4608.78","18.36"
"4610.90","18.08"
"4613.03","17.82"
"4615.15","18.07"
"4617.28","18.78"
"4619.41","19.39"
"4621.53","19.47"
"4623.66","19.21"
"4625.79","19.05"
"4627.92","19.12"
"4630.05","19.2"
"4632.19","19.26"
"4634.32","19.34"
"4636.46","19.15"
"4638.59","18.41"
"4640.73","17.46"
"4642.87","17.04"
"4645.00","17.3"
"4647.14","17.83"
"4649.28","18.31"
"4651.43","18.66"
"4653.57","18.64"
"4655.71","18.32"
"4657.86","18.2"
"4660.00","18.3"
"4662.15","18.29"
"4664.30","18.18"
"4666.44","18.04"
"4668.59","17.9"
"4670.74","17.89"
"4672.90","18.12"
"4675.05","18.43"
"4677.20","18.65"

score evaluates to 1.04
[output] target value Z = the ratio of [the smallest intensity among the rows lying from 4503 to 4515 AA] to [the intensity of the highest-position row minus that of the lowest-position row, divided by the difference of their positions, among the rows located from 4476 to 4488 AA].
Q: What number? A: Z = 490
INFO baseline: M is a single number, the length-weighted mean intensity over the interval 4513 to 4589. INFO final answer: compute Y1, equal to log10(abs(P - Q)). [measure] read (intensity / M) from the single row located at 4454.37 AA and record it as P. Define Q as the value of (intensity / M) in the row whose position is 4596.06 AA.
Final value -0.8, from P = 0.87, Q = 1.04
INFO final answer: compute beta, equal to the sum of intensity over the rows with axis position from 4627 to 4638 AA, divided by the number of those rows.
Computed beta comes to 19.2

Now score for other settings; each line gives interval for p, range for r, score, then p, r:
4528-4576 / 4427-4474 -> 0.90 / 18.0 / 16.2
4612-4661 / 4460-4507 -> 0.93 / 18.5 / 17.3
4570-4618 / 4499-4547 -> 0.96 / 18.5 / 17.8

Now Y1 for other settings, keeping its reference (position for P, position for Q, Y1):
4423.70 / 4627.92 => -0.7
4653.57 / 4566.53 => -2.2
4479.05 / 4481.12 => -2.7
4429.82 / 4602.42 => -0.9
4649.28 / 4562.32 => -1.5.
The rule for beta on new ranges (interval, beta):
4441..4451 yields 17.1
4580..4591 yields 18.2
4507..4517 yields 18.7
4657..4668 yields 18.2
